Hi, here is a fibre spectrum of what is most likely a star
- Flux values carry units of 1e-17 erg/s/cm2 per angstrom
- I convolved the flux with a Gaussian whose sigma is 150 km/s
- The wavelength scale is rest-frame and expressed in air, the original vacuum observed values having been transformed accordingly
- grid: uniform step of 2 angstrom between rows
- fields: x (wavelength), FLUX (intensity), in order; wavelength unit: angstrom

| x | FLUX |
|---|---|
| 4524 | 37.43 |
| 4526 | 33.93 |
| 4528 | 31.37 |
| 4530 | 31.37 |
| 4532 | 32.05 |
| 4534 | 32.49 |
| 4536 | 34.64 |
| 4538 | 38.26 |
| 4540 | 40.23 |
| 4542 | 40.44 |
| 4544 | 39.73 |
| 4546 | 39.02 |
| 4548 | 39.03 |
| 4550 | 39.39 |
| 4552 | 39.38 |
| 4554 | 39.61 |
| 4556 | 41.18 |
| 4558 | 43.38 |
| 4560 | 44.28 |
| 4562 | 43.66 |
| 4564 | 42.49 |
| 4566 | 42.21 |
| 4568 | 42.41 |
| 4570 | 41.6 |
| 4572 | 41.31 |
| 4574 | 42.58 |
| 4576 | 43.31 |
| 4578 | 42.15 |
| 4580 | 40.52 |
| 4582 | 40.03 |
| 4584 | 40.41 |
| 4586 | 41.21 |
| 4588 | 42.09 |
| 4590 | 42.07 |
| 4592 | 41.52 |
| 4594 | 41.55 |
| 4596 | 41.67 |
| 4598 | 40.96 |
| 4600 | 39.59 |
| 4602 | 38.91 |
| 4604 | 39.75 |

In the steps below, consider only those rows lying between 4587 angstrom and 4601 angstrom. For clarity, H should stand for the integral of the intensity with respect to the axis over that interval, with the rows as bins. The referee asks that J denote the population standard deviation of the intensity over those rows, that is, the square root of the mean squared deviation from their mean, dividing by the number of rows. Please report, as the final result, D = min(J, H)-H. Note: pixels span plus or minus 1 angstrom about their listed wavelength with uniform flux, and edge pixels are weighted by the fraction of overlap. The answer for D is -578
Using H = 579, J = 0.80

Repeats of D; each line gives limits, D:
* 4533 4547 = -527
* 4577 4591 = -576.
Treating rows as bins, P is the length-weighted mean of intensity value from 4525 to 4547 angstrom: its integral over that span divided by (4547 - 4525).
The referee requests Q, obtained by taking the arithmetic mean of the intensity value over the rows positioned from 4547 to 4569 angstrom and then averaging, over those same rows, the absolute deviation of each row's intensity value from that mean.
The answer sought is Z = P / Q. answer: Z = 22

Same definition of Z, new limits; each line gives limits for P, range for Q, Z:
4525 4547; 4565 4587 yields 43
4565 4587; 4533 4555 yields 23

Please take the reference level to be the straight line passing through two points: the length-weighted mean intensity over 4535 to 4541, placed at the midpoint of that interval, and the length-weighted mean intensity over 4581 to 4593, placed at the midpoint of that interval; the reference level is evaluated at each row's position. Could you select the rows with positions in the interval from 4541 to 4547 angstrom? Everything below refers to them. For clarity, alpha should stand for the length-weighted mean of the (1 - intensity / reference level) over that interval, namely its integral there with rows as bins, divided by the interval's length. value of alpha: -0.042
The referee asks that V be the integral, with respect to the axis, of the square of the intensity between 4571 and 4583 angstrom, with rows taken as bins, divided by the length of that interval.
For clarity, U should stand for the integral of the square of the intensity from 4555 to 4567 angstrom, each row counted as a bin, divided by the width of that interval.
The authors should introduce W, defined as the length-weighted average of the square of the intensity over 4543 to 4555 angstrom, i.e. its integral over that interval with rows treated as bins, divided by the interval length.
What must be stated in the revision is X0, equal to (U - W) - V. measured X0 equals -1447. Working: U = 1839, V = 1736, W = 1549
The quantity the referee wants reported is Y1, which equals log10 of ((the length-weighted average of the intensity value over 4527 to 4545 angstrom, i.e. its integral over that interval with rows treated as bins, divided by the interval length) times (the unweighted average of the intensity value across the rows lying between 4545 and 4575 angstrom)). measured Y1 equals 3.17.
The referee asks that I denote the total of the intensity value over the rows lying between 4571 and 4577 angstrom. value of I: 127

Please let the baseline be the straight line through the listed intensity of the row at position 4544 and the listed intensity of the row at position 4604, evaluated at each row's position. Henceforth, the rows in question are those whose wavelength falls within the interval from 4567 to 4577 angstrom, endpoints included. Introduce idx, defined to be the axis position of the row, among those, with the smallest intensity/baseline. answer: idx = 4572 angstrom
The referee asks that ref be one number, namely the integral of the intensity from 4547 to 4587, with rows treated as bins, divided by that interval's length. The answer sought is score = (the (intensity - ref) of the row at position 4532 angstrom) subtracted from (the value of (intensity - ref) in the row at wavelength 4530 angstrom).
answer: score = -1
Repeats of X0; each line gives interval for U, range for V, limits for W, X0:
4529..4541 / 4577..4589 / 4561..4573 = -2251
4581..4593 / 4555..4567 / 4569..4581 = -1896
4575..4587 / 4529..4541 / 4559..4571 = -1351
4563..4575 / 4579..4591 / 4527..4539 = -1033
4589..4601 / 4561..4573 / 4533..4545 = -1513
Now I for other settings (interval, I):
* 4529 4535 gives 96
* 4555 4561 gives 129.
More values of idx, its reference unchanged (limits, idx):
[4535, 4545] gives 4536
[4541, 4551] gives 4546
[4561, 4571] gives 4570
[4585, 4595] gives 4586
